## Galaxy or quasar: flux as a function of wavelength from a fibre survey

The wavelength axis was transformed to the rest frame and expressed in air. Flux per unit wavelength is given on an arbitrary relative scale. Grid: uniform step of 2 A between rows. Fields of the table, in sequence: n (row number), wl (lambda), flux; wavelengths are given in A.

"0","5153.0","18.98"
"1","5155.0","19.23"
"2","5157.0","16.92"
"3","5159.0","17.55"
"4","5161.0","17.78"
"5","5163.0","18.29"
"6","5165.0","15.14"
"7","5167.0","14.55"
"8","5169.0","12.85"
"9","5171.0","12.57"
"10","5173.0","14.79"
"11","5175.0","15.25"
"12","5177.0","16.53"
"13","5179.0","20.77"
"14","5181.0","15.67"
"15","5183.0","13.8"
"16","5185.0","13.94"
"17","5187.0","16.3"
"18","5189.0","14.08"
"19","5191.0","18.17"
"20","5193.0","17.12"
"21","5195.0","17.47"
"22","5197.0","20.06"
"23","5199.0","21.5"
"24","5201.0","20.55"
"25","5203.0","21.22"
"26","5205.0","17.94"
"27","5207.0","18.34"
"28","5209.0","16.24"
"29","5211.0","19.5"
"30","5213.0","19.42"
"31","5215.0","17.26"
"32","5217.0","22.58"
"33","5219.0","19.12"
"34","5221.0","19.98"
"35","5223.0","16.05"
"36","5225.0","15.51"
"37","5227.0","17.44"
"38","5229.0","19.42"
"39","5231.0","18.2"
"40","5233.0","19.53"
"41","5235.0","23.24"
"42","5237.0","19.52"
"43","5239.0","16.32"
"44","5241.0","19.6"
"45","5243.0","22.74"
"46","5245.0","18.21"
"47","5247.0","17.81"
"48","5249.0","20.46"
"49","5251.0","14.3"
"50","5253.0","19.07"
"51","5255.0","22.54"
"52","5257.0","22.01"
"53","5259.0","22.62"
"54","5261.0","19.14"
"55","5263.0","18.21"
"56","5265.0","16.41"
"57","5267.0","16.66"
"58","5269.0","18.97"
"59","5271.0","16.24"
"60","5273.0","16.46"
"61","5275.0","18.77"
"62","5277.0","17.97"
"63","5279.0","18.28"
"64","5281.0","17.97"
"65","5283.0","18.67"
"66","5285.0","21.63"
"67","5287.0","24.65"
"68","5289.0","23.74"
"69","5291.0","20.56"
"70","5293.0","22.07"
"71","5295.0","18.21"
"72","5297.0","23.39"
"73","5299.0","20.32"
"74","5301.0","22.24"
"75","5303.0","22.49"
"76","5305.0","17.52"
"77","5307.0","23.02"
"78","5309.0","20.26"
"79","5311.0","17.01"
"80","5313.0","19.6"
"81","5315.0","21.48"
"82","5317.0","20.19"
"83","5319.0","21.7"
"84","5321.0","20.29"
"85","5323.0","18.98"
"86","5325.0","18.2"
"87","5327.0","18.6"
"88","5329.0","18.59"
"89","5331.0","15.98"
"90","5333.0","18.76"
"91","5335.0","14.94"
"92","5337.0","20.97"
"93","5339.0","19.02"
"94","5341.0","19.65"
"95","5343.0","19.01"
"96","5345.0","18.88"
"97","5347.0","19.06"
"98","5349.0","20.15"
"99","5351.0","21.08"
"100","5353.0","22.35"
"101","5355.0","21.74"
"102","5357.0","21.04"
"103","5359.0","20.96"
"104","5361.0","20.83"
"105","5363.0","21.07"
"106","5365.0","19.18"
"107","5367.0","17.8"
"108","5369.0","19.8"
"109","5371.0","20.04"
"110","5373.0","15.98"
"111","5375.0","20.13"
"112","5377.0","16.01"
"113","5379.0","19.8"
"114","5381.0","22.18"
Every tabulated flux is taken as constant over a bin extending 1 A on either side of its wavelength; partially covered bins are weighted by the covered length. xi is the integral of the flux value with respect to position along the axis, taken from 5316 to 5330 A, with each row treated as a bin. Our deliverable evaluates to 273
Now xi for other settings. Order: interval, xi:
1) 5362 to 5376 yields 268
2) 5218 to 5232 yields 251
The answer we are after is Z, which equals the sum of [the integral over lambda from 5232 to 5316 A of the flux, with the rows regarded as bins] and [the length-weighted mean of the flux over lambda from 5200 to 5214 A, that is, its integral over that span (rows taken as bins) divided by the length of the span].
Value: 1679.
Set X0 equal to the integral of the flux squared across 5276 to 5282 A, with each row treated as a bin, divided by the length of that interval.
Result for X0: 327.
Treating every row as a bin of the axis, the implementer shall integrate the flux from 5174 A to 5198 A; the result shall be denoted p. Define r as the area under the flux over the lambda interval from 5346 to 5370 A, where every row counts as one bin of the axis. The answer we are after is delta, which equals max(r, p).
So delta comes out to 490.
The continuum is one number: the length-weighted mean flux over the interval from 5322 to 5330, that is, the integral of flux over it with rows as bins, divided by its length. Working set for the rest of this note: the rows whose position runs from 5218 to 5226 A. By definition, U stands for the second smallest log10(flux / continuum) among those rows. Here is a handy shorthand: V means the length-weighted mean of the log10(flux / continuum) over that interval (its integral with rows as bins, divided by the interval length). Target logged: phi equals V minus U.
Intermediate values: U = -0.064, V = -0.025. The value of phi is 0.039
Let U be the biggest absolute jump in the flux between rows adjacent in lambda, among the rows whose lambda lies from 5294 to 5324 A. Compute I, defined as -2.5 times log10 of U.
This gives -1.85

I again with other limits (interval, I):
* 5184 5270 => -1.97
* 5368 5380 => -1.55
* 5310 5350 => -1.95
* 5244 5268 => -1.97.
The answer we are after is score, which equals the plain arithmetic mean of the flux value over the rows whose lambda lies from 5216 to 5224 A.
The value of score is 19.4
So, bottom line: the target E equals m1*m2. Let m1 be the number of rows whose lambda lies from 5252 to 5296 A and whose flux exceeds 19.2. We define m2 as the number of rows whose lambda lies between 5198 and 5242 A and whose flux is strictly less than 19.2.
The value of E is 80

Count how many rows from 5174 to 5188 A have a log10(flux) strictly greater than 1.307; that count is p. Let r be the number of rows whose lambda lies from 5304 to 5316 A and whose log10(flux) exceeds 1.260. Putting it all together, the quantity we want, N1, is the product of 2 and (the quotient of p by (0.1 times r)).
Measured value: 5.0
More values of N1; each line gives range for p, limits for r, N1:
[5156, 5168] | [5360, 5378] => 0.0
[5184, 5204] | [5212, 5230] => 12.0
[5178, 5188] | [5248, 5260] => 4.0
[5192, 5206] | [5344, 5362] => 6.7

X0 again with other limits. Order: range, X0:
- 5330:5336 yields 277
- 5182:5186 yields 192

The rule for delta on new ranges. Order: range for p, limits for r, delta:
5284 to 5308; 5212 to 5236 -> 520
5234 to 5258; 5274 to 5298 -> 492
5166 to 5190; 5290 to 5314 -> 493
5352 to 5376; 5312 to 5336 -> 482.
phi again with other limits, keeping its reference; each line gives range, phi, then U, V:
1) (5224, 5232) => 0.004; -0.028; -0.024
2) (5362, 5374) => 0.026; -0.019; 0.007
